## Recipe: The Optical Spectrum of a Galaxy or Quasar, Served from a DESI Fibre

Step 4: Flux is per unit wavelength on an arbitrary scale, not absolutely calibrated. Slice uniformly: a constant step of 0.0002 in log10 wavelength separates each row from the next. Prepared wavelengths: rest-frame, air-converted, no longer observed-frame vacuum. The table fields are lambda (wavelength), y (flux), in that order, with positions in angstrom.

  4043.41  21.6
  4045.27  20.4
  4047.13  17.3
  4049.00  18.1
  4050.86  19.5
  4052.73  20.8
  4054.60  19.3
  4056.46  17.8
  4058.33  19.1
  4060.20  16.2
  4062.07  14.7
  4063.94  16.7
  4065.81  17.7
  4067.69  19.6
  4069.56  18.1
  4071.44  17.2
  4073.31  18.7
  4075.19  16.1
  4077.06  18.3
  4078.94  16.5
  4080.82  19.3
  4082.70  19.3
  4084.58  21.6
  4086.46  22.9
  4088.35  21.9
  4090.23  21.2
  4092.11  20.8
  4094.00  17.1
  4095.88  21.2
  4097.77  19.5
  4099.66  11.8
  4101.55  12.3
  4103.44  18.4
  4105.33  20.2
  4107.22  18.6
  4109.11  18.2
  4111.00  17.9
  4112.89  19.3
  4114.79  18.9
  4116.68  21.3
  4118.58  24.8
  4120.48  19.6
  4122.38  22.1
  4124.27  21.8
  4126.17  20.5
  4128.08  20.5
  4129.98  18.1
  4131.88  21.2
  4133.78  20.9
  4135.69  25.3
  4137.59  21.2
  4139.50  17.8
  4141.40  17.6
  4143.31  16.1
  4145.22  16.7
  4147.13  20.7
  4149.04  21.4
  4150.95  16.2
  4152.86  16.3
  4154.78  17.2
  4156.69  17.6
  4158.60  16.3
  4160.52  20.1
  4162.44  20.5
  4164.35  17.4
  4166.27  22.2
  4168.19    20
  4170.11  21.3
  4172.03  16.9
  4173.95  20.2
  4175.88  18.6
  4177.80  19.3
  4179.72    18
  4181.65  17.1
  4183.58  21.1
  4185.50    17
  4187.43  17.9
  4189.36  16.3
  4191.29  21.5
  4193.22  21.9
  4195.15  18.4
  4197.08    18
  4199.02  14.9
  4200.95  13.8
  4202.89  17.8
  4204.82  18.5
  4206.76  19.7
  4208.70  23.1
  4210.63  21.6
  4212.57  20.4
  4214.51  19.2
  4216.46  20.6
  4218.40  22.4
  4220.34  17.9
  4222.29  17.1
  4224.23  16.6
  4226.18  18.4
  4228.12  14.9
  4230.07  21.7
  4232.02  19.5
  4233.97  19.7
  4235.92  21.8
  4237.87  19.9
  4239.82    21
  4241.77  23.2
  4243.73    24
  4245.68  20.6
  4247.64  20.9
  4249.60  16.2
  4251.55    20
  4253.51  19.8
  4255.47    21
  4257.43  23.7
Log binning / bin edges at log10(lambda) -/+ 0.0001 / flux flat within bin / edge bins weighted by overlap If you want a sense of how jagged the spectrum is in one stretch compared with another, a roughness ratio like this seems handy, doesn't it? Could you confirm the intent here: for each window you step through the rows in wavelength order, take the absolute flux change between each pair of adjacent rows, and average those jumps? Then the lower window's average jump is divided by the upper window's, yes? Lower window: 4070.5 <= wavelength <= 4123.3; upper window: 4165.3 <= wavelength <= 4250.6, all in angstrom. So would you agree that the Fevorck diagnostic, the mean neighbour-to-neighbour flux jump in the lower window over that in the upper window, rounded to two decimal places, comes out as 1.02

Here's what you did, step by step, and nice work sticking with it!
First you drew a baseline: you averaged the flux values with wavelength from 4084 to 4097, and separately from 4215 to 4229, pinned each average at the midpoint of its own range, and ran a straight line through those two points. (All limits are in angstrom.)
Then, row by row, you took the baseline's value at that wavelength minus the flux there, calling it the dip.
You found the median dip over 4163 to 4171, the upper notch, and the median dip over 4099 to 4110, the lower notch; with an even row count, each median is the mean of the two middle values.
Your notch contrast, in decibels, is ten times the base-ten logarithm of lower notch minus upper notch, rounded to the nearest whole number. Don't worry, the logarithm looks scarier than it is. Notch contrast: 6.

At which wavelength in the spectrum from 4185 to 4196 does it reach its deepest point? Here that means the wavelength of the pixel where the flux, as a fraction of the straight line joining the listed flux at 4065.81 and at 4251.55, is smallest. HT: 4189.36 angstrom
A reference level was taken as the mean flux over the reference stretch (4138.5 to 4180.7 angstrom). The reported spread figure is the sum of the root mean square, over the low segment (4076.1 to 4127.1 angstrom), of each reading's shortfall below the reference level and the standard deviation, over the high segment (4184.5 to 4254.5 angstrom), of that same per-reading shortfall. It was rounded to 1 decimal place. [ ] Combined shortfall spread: 5.4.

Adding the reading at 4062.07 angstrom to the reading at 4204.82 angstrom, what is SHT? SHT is 33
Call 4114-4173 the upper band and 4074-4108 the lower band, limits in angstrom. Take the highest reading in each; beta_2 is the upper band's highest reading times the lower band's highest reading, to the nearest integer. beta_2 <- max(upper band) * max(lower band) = 579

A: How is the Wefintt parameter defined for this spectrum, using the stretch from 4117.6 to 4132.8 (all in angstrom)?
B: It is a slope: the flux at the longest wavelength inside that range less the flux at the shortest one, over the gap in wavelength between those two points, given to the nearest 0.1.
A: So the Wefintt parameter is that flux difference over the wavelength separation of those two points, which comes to -0.3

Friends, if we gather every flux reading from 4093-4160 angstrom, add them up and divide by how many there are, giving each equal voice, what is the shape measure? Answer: 19.0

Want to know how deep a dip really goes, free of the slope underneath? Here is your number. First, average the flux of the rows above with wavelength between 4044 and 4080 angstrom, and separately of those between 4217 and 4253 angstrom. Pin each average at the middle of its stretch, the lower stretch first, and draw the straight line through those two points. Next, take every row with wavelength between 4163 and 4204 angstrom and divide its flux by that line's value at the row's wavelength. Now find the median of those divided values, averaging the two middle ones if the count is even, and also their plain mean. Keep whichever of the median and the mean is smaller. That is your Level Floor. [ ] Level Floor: 0.94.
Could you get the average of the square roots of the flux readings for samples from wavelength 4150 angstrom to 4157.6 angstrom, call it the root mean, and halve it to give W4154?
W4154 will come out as 2.05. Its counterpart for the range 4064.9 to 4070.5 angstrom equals 2.15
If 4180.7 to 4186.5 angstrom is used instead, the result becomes 2.14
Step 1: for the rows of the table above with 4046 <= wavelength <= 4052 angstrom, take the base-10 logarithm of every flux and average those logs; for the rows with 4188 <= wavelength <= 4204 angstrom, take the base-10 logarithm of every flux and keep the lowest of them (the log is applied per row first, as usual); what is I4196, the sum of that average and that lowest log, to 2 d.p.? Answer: 2.40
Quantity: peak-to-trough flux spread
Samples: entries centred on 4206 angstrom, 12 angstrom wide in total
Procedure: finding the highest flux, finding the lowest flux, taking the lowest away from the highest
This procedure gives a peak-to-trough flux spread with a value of 9.3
